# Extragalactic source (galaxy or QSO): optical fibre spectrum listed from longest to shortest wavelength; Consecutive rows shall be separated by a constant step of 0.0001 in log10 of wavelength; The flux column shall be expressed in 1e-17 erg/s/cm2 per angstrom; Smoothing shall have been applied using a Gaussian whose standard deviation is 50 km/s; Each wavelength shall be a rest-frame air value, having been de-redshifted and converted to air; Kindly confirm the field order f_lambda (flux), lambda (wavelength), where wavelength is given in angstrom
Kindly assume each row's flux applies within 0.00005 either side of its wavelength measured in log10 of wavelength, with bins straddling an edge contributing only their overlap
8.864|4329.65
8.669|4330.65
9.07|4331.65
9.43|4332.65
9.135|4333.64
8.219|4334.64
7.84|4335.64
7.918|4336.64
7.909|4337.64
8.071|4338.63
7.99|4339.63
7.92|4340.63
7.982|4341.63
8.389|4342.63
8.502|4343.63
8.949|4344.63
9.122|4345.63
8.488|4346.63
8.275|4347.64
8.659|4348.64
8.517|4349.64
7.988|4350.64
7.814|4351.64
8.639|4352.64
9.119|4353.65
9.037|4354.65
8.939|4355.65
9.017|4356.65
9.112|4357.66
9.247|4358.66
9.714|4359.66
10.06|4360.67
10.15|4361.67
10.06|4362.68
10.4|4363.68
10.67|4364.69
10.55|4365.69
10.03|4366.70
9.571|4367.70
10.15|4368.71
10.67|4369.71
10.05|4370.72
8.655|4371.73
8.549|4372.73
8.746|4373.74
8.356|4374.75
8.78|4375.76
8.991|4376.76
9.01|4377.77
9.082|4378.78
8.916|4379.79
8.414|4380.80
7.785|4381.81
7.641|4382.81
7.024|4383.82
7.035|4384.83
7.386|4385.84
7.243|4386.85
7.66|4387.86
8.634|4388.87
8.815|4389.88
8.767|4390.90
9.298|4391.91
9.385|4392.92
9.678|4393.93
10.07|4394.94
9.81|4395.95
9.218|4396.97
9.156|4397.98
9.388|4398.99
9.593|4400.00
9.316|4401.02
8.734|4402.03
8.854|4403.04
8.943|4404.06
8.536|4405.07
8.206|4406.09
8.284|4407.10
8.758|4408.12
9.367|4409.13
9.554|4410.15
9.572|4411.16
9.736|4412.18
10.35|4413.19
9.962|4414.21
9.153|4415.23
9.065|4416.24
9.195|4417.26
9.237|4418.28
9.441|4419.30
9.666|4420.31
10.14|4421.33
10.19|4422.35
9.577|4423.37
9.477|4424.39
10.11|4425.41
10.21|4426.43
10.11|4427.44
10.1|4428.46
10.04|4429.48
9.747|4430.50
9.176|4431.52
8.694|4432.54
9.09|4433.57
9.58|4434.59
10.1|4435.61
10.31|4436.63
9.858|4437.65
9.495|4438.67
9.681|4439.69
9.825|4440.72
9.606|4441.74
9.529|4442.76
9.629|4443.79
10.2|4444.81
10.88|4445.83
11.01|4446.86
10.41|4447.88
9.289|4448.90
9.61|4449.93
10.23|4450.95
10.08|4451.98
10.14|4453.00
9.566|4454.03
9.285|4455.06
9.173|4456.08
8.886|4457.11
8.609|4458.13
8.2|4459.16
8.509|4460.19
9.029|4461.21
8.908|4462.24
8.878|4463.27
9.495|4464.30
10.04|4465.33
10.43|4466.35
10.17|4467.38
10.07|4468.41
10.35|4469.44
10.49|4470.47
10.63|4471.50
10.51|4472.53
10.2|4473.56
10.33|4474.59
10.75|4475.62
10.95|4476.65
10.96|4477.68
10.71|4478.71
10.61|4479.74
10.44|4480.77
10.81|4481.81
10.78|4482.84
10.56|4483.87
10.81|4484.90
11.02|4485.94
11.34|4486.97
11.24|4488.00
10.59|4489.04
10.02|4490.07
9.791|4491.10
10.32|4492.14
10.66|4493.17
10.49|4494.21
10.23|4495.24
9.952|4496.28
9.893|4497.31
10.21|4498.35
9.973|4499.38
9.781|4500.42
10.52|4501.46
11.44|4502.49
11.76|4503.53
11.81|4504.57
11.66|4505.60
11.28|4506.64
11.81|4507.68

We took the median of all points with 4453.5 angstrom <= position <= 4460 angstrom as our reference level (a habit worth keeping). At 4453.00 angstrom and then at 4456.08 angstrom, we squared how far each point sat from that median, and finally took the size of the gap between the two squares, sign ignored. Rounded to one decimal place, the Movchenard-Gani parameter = 1.2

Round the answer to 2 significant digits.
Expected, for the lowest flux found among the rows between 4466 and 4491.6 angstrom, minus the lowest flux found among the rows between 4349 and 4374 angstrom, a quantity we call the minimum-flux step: 2.0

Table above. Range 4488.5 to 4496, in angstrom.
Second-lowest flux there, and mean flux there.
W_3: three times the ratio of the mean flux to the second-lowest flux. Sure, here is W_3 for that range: 3.08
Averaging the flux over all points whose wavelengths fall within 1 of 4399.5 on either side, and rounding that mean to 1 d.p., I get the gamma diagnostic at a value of 9.5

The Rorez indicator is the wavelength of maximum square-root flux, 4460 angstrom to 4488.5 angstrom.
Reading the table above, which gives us 4486.97 angstrom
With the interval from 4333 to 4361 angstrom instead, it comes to 4360.67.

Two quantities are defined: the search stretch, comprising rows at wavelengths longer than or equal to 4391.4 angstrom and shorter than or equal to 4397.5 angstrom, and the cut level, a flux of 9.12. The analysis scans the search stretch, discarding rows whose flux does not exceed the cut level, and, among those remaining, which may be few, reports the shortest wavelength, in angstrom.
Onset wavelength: 4391.91 angstrom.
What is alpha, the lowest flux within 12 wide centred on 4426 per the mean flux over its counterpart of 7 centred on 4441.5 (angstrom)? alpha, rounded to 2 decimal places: 0.95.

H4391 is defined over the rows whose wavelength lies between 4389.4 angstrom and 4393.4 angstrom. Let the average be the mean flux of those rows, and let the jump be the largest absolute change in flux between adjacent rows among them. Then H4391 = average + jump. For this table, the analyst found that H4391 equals 9.6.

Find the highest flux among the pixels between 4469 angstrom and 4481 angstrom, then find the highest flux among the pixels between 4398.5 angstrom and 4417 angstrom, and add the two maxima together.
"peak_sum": 21.3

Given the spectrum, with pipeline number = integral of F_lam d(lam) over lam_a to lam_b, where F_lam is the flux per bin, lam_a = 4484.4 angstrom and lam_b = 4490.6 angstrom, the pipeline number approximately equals 67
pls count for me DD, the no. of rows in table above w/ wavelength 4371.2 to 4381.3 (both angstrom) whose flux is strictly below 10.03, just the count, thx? 10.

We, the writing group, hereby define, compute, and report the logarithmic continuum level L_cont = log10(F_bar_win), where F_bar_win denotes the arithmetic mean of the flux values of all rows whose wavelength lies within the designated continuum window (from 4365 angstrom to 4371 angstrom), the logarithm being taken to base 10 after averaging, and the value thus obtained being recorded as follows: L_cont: 1.01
